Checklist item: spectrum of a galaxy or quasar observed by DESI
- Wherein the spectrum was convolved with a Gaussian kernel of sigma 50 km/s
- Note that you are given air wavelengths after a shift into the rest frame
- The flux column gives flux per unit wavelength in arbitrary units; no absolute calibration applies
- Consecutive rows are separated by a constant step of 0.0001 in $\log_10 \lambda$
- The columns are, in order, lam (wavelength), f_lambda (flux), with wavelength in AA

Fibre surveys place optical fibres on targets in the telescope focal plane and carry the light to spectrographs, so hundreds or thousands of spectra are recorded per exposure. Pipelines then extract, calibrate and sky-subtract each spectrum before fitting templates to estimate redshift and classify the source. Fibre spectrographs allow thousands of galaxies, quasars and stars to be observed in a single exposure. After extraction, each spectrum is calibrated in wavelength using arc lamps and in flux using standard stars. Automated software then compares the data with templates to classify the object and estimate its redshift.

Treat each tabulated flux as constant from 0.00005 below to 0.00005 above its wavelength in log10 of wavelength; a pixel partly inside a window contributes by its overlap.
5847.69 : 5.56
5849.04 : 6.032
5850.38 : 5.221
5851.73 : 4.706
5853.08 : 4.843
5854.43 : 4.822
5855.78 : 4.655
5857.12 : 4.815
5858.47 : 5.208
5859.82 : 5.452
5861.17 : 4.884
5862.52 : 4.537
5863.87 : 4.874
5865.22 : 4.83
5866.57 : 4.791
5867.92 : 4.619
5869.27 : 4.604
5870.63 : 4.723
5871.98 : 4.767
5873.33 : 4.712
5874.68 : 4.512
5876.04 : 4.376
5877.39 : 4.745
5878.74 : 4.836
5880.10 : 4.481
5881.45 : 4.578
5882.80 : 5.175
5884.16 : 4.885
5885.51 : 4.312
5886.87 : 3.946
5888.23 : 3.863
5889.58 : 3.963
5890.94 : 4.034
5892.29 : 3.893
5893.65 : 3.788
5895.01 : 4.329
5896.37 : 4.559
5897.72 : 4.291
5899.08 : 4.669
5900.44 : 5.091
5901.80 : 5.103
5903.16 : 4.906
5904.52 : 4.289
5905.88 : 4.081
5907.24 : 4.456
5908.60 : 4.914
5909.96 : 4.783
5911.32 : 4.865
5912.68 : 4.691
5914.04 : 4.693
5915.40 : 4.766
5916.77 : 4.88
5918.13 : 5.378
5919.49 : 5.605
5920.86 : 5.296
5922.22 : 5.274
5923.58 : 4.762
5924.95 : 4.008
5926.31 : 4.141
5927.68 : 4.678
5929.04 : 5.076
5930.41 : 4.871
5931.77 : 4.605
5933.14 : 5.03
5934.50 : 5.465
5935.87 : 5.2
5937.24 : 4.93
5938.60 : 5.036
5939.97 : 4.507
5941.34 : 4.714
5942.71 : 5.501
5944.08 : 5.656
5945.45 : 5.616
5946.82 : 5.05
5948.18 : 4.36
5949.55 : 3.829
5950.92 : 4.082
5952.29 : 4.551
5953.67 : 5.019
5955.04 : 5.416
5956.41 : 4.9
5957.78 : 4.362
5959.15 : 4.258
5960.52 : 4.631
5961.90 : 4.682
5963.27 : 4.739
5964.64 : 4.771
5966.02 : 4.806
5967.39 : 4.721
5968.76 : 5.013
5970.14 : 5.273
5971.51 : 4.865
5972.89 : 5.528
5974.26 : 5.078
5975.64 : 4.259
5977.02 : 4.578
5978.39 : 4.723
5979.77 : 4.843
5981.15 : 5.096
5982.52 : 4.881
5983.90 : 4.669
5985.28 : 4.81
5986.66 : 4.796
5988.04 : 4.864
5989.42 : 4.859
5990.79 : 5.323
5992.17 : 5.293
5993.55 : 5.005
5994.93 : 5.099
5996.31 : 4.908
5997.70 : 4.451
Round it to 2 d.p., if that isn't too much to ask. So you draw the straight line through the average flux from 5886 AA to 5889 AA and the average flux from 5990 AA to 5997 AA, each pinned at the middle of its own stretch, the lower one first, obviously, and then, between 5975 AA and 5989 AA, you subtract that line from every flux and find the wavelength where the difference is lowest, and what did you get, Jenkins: 5975.64 AA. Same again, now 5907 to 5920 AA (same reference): 5907.24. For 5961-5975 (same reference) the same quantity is 5967.39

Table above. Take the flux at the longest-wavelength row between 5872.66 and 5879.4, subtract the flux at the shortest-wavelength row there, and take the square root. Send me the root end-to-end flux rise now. 0.35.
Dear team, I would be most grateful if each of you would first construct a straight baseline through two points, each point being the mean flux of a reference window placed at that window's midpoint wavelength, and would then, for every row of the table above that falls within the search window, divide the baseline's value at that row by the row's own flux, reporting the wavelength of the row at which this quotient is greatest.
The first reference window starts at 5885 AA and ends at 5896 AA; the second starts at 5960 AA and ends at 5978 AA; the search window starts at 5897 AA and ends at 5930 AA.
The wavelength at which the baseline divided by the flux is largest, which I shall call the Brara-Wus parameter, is 5924.95 AA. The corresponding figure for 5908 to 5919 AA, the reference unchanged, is 5914.04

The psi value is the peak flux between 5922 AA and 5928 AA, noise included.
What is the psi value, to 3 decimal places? 5.274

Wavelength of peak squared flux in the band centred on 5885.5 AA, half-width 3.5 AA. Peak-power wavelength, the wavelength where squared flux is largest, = 5882.80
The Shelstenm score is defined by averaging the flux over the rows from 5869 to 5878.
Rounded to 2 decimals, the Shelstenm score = 4.63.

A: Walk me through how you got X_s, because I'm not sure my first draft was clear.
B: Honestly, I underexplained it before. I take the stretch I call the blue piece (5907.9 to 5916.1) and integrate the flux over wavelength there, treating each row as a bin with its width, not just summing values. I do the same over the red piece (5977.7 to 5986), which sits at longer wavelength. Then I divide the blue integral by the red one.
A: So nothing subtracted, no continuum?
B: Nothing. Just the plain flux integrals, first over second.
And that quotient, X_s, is 0.98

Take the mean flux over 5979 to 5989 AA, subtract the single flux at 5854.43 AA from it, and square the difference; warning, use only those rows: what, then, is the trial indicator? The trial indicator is 0.00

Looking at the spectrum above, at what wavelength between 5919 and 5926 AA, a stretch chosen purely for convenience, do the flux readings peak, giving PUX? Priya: 5919.49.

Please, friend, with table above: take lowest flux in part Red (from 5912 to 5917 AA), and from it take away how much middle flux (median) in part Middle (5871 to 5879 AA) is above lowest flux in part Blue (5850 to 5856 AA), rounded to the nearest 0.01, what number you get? 4.62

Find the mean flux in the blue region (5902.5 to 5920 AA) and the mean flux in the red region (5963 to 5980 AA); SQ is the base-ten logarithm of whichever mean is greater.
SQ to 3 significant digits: 0.687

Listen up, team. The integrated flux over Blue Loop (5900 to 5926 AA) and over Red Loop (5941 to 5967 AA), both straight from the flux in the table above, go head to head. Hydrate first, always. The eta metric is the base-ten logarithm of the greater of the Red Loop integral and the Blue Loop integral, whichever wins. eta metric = 2.10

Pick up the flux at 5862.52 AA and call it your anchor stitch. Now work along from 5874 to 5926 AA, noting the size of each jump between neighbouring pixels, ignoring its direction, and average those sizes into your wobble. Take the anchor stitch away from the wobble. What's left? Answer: -4.3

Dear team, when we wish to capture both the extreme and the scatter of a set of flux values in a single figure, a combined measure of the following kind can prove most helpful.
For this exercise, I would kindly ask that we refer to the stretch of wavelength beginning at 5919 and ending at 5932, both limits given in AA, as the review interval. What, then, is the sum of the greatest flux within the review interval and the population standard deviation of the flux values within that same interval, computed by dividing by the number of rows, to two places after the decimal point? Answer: 6.09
